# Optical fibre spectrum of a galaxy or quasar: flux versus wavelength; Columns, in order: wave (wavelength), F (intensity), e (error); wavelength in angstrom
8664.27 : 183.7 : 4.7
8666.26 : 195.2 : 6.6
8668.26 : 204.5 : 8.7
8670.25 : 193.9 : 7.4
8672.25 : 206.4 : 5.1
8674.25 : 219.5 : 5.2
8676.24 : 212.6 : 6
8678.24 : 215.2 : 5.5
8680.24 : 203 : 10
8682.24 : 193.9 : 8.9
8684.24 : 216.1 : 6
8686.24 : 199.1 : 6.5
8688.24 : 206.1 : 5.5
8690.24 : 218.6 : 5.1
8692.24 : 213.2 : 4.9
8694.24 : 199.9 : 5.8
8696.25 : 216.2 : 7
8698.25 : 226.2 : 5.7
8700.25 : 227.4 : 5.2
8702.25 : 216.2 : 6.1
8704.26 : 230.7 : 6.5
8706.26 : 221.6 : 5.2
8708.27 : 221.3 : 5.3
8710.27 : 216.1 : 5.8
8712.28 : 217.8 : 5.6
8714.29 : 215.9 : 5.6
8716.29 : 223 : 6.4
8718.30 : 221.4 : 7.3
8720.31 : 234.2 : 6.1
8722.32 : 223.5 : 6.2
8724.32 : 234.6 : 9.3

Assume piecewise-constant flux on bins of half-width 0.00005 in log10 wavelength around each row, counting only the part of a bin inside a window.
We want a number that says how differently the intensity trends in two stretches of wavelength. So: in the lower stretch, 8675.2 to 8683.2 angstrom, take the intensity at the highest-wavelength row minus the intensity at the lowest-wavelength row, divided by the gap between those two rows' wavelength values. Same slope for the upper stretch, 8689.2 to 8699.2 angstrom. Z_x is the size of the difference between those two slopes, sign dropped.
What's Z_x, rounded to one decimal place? 4.1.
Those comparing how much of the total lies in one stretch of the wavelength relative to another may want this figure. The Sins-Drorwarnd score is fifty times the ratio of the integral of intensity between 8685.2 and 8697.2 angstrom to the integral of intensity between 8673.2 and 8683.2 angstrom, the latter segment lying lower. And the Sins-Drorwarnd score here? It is 60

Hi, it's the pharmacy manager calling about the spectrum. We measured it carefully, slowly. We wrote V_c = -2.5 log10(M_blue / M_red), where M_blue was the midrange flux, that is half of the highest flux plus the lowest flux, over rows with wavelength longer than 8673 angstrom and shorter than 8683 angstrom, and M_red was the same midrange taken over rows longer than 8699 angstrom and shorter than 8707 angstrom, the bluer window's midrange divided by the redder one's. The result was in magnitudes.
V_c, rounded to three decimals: 0.085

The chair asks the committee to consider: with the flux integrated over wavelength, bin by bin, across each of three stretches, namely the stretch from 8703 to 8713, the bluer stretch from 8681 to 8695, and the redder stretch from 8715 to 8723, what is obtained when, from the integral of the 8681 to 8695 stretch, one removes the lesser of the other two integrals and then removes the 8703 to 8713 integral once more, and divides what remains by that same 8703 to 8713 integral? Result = -0.51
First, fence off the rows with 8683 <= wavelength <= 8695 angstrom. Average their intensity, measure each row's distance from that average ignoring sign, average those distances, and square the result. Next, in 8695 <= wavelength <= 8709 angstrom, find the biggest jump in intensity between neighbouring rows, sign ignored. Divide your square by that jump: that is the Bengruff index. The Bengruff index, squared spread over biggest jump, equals 3.5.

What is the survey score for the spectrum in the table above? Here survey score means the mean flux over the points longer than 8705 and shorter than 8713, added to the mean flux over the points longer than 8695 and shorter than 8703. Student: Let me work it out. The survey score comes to 441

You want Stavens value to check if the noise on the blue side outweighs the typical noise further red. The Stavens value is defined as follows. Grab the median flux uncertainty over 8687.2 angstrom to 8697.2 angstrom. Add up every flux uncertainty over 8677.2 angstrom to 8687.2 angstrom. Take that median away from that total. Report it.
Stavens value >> 31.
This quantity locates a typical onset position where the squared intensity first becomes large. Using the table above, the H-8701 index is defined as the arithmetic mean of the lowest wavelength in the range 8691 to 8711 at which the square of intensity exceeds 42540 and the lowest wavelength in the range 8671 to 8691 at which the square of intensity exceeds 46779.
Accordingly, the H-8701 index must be 8683.2 angstrom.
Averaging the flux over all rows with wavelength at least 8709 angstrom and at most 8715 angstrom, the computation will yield 217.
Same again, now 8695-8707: 223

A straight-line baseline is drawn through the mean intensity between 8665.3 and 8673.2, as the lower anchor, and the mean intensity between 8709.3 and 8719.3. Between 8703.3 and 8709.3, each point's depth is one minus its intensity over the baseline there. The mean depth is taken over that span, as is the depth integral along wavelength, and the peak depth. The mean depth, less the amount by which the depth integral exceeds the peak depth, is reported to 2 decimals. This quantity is 0.19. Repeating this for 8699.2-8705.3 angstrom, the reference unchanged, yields 0.25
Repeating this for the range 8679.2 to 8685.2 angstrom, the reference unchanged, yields 0.03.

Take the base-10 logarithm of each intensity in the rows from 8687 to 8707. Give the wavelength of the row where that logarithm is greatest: 8704.26 angstrom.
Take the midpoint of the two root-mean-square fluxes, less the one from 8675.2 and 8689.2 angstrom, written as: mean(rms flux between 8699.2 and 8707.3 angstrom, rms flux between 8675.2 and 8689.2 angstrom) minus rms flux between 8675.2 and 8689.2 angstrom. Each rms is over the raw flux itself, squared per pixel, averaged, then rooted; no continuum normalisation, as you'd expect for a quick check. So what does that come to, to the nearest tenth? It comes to 8.7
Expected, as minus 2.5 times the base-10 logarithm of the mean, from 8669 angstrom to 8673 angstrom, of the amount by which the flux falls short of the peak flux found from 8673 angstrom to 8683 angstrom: -3.2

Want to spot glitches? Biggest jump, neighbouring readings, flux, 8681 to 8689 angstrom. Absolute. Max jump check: 22.2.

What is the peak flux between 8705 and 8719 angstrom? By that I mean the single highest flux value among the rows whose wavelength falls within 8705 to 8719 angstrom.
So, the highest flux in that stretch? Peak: 223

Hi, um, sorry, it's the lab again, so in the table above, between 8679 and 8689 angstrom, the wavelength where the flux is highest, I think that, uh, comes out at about 8684.24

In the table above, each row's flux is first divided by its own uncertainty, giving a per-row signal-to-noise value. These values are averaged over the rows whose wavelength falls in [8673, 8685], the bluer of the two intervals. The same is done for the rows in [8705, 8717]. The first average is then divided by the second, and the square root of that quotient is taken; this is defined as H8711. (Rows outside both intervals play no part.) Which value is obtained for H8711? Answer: 0.91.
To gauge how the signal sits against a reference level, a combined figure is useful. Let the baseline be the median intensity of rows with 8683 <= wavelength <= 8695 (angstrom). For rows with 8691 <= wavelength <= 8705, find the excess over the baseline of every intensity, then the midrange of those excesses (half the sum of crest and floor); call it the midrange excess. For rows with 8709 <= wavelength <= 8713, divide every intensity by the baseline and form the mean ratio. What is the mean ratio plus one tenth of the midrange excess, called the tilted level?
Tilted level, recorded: 1.60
